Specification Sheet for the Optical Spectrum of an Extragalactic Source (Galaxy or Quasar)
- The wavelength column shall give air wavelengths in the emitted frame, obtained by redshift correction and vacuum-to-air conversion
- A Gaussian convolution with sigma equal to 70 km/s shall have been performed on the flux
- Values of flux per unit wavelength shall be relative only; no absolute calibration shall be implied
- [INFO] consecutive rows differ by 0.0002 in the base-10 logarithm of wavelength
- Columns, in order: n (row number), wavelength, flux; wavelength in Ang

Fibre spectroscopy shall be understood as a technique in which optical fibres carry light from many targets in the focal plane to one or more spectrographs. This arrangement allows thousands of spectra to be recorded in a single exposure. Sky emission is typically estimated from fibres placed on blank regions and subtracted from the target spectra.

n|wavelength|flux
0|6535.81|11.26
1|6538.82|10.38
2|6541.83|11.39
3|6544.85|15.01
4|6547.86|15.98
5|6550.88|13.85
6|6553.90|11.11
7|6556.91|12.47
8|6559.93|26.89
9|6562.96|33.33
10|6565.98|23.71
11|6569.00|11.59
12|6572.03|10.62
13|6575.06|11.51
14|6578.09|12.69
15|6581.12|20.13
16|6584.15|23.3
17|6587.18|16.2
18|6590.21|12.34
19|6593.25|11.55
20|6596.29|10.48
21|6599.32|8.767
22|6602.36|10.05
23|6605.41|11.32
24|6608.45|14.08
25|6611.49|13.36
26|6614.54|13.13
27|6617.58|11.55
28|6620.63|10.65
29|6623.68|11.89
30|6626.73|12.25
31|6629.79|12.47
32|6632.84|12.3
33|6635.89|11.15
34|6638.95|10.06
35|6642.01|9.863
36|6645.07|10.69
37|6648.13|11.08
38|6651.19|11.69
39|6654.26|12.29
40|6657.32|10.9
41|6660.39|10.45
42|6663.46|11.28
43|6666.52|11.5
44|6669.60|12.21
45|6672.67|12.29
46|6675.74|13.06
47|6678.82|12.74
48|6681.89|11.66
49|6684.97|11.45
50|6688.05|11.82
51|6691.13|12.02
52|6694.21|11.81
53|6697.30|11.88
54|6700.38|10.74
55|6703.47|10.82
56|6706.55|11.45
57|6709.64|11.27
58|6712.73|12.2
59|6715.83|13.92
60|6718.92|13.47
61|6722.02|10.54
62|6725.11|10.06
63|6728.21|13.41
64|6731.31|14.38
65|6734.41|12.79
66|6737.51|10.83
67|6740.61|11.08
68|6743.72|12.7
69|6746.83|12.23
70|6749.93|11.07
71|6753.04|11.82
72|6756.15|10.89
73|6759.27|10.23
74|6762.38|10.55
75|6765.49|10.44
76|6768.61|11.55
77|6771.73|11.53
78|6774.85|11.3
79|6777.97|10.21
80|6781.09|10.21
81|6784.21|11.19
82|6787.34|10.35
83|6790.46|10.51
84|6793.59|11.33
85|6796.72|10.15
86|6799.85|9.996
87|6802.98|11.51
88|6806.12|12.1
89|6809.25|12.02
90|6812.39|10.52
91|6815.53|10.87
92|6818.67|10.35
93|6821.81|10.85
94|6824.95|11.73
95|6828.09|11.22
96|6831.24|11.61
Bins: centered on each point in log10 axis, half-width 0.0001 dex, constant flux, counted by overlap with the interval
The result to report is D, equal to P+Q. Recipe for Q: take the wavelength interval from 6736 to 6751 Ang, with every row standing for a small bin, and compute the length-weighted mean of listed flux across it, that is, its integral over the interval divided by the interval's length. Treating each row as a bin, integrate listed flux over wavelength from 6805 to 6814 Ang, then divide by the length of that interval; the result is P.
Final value 23.1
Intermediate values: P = 11.52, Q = 11.6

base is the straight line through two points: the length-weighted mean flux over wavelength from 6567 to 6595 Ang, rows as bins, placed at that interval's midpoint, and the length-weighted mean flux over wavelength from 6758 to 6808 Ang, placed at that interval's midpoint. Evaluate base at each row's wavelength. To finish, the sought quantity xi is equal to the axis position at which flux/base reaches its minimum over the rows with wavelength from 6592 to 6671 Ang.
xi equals 6599.32 Ang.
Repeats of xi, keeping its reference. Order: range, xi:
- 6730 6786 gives 6759.27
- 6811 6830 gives 6818.67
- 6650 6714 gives 6660.39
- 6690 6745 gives 6725.11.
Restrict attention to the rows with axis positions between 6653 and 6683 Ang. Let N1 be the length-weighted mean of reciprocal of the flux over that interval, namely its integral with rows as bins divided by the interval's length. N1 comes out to 0.0849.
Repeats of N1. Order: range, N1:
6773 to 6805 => 0.0937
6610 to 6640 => 0.0846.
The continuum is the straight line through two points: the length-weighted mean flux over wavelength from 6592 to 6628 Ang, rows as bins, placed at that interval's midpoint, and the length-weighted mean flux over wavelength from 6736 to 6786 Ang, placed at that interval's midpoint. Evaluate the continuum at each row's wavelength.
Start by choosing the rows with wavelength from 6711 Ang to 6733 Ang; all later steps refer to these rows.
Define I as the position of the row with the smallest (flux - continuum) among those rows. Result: 6725.11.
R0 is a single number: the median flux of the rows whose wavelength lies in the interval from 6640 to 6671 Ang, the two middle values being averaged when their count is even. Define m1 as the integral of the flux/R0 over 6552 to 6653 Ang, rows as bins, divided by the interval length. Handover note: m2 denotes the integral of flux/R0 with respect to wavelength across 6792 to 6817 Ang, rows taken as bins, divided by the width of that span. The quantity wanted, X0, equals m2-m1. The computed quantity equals -0.24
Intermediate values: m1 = 1.23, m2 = 0.99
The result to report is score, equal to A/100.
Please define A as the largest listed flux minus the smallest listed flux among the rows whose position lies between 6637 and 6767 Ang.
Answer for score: 0.05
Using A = 5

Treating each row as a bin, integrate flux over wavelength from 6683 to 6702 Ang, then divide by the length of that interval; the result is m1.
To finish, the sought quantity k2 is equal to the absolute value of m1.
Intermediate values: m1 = 11.6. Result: 11.6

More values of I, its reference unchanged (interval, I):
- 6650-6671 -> 6660.39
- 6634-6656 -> 6642.01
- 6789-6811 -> 6799.85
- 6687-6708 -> 6700.38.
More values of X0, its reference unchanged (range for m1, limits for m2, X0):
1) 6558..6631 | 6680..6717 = -0.27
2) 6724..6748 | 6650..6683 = -0.04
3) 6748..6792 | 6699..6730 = 0.09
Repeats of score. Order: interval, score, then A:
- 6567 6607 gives 0.15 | 15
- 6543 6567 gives 0.22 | 22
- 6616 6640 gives 0.02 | 2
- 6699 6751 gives 0.04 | 4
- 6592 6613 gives 0.05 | 5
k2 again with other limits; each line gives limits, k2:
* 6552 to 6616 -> 15.2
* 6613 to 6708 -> 11.6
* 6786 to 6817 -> 10.9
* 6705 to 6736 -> 12.3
